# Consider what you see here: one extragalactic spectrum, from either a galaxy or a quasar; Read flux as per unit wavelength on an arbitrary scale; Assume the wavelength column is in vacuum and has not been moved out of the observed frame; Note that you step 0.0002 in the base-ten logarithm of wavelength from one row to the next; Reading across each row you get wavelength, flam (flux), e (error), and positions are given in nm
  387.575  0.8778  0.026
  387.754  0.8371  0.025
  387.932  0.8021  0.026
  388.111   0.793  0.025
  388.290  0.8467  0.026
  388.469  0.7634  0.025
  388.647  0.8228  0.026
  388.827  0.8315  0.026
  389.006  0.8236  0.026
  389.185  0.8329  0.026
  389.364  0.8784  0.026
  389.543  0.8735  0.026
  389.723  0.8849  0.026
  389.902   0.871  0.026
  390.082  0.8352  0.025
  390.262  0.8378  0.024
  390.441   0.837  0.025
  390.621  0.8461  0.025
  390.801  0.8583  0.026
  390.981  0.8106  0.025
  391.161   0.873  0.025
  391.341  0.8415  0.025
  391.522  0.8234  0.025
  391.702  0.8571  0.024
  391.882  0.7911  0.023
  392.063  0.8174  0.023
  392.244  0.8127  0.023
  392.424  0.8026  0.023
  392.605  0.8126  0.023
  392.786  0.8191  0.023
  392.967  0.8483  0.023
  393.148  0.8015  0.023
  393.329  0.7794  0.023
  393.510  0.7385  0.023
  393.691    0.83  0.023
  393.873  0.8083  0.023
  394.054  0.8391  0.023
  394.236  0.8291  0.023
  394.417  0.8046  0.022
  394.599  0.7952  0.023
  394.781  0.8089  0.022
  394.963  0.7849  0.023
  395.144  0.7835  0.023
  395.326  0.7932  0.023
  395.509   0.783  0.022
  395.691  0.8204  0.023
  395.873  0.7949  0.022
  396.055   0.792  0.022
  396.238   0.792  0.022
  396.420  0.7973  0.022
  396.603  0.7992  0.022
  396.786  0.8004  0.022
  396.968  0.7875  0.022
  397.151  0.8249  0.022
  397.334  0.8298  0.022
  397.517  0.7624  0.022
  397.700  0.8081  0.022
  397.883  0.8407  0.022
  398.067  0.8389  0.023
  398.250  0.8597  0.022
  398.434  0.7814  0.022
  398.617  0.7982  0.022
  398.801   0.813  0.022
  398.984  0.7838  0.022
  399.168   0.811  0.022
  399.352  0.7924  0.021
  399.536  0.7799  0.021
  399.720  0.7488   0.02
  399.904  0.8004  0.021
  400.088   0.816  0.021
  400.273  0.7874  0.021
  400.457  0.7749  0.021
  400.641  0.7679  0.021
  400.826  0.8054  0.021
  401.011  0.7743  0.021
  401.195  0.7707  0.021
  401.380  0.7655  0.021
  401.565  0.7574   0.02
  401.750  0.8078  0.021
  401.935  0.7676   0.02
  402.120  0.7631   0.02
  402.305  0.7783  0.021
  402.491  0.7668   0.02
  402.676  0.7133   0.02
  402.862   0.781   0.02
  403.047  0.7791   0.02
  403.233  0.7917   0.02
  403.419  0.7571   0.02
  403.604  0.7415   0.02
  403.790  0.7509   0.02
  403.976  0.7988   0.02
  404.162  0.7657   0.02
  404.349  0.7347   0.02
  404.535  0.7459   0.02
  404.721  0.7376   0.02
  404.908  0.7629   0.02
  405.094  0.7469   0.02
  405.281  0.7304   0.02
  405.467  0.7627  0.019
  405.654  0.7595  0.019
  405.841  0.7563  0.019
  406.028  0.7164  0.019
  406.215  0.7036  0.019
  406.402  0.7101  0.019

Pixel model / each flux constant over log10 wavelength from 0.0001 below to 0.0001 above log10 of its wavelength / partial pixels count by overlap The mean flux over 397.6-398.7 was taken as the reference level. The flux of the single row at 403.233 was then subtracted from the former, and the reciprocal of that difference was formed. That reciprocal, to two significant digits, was 34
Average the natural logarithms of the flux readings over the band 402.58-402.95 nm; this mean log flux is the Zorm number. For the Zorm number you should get -0.293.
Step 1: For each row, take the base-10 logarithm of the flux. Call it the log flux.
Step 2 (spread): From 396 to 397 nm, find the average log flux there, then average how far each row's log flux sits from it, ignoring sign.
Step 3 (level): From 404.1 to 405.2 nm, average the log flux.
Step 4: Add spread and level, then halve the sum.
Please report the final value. -0.062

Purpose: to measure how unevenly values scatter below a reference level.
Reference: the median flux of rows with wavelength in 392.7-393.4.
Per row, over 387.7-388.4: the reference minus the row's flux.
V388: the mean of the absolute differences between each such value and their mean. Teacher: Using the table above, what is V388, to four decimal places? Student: 0.0222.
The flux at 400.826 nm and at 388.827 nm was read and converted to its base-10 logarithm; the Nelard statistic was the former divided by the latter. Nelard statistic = 1.17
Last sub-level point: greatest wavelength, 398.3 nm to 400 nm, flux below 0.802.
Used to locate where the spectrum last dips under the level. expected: 399.904 nm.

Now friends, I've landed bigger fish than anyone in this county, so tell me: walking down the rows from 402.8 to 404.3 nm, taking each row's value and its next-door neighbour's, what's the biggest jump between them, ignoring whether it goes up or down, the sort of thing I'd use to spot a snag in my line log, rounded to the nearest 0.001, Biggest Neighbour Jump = 0.048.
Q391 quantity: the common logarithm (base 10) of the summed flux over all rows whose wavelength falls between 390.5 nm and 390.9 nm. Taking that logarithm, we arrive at 0.232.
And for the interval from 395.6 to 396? 0.208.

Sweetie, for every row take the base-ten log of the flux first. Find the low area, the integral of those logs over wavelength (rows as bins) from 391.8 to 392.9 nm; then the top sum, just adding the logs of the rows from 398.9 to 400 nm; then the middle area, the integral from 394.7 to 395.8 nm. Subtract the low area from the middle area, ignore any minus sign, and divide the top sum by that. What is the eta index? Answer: -71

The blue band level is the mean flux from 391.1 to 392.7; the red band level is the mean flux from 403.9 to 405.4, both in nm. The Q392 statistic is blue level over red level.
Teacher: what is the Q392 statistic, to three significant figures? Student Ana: 1.10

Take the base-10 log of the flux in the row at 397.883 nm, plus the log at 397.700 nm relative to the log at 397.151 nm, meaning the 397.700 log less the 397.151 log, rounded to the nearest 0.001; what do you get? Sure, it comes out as -0.084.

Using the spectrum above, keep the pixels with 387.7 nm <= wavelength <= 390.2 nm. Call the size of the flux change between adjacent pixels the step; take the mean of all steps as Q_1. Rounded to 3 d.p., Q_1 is 0.029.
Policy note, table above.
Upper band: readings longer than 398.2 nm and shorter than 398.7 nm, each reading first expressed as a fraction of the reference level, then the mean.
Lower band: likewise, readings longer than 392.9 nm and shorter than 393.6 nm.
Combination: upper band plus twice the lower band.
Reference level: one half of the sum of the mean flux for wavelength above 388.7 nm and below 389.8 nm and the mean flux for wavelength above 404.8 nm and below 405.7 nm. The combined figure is 2.98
